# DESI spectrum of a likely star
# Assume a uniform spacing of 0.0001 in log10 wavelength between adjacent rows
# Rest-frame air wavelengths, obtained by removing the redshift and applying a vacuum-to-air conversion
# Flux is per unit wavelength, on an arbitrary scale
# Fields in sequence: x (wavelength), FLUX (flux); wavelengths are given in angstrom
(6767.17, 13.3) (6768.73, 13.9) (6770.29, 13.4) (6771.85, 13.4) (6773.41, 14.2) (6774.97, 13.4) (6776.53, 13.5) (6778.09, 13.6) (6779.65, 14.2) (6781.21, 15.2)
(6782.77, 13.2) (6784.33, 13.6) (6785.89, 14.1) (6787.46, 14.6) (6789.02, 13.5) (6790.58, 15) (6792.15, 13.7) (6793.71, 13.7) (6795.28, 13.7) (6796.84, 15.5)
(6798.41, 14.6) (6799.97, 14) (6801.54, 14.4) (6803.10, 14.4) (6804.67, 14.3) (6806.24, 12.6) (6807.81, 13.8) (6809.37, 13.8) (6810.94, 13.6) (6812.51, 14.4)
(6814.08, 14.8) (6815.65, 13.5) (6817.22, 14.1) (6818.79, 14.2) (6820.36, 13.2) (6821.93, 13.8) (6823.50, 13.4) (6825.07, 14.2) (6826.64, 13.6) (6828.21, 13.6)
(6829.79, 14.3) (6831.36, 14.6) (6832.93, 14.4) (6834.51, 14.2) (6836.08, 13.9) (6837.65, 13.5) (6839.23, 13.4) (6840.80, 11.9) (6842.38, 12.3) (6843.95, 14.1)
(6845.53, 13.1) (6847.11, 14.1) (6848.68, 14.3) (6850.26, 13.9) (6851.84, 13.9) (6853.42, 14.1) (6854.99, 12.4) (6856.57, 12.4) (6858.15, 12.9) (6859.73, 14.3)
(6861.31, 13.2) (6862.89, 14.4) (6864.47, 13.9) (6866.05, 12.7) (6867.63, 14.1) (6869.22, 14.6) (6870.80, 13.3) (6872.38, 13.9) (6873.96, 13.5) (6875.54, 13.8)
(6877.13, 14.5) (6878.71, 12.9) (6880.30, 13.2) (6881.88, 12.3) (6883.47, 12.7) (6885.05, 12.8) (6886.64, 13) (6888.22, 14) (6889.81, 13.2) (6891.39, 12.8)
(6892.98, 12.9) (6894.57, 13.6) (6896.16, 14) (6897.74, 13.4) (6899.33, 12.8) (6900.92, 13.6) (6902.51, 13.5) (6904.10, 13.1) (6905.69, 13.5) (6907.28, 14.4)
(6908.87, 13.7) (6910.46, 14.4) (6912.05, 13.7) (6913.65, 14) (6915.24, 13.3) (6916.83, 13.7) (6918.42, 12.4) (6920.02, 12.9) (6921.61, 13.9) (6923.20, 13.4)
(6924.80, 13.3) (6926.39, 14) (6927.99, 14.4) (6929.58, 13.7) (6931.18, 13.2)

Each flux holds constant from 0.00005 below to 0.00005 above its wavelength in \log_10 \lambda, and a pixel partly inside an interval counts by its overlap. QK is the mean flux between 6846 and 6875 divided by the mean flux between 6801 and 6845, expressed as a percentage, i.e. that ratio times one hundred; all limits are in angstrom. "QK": 99.0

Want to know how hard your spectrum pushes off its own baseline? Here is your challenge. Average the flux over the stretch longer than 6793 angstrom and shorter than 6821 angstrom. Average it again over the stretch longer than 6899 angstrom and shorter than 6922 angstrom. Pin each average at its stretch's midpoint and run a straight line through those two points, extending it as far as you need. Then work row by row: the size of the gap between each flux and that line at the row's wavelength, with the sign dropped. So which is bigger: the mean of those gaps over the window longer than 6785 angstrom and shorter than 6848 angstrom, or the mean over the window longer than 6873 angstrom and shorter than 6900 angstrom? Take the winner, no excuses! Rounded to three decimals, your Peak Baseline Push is 0.582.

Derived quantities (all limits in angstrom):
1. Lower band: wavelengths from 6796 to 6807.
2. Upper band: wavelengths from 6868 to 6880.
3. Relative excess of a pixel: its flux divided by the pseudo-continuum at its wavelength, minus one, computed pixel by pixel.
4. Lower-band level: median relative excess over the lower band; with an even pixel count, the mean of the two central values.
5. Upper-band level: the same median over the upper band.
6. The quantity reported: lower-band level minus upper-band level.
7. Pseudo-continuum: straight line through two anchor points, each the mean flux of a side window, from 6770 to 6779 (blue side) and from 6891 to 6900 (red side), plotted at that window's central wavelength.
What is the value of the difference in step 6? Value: 0.03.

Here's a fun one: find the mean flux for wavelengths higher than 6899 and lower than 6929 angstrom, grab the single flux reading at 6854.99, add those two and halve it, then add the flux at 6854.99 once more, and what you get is 25.4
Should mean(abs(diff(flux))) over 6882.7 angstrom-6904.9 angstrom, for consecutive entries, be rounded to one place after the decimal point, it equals 0.5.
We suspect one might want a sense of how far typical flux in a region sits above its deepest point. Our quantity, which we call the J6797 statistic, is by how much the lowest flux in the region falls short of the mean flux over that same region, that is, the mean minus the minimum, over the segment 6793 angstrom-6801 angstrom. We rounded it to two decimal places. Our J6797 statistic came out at 0.60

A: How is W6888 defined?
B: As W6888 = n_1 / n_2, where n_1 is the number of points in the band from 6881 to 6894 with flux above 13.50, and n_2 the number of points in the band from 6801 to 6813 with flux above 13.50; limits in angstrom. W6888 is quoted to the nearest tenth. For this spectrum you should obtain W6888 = 0.1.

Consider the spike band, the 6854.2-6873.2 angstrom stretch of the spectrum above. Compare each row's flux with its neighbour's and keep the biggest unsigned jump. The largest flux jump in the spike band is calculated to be 1.40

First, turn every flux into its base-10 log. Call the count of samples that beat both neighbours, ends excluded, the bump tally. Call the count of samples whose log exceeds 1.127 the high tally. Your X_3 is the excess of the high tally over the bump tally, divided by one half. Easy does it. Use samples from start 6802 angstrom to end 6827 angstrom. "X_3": 20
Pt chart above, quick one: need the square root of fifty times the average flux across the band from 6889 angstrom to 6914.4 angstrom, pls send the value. 26.0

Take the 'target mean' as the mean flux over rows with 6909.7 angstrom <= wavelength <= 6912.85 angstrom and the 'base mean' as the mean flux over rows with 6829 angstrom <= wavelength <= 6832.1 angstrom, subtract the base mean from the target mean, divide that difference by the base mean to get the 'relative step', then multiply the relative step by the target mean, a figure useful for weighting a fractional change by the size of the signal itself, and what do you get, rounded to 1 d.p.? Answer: -0.4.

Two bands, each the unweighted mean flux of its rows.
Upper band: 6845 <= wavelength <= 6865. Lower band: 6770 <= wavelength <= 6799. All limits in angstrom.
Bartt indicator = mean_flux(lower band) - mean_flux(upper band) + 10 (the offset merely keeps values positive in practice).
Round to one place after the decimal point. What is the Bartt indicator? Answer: 10.4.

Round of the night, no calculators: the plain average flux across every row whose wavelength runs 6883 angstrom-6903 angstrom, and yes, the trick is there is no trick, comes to 13.3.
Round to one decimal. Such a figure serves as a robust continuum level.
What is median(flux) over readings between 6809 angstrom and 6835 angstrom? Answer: 14.1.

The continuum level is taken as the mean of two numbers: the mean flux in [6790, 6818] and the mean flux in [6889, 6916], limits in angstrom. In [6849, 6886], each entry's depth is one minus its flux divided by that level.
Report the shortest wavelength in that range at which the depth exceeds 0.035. 6854.99 angstrom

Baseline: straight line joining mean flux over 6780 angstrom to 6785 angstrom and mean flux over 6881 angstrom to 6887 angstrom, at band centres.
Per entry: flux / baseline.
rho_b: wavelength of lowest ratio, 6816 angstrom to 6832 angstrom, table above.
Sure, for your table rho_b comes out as 6820.36 angstrom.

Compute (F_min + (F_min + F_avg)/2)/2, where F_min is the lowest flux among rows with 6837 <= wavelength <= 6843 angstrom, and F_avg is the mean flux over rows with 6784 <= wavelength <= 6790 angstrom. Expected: 12.4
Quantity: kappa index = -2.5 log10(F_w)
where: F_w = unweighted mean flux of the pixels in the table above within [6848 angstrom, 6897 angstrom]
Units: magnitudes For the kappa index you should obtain -2.82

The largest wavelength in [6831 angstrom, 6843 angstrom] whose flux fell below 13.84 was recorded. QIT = 6842.38 angstrom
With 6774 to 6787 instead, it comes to 6784.33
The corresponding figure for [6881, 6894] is 6892.98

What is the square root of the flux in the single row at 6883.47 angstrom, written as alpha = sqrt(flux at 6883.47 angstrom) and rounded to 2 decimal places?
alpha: 3.56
